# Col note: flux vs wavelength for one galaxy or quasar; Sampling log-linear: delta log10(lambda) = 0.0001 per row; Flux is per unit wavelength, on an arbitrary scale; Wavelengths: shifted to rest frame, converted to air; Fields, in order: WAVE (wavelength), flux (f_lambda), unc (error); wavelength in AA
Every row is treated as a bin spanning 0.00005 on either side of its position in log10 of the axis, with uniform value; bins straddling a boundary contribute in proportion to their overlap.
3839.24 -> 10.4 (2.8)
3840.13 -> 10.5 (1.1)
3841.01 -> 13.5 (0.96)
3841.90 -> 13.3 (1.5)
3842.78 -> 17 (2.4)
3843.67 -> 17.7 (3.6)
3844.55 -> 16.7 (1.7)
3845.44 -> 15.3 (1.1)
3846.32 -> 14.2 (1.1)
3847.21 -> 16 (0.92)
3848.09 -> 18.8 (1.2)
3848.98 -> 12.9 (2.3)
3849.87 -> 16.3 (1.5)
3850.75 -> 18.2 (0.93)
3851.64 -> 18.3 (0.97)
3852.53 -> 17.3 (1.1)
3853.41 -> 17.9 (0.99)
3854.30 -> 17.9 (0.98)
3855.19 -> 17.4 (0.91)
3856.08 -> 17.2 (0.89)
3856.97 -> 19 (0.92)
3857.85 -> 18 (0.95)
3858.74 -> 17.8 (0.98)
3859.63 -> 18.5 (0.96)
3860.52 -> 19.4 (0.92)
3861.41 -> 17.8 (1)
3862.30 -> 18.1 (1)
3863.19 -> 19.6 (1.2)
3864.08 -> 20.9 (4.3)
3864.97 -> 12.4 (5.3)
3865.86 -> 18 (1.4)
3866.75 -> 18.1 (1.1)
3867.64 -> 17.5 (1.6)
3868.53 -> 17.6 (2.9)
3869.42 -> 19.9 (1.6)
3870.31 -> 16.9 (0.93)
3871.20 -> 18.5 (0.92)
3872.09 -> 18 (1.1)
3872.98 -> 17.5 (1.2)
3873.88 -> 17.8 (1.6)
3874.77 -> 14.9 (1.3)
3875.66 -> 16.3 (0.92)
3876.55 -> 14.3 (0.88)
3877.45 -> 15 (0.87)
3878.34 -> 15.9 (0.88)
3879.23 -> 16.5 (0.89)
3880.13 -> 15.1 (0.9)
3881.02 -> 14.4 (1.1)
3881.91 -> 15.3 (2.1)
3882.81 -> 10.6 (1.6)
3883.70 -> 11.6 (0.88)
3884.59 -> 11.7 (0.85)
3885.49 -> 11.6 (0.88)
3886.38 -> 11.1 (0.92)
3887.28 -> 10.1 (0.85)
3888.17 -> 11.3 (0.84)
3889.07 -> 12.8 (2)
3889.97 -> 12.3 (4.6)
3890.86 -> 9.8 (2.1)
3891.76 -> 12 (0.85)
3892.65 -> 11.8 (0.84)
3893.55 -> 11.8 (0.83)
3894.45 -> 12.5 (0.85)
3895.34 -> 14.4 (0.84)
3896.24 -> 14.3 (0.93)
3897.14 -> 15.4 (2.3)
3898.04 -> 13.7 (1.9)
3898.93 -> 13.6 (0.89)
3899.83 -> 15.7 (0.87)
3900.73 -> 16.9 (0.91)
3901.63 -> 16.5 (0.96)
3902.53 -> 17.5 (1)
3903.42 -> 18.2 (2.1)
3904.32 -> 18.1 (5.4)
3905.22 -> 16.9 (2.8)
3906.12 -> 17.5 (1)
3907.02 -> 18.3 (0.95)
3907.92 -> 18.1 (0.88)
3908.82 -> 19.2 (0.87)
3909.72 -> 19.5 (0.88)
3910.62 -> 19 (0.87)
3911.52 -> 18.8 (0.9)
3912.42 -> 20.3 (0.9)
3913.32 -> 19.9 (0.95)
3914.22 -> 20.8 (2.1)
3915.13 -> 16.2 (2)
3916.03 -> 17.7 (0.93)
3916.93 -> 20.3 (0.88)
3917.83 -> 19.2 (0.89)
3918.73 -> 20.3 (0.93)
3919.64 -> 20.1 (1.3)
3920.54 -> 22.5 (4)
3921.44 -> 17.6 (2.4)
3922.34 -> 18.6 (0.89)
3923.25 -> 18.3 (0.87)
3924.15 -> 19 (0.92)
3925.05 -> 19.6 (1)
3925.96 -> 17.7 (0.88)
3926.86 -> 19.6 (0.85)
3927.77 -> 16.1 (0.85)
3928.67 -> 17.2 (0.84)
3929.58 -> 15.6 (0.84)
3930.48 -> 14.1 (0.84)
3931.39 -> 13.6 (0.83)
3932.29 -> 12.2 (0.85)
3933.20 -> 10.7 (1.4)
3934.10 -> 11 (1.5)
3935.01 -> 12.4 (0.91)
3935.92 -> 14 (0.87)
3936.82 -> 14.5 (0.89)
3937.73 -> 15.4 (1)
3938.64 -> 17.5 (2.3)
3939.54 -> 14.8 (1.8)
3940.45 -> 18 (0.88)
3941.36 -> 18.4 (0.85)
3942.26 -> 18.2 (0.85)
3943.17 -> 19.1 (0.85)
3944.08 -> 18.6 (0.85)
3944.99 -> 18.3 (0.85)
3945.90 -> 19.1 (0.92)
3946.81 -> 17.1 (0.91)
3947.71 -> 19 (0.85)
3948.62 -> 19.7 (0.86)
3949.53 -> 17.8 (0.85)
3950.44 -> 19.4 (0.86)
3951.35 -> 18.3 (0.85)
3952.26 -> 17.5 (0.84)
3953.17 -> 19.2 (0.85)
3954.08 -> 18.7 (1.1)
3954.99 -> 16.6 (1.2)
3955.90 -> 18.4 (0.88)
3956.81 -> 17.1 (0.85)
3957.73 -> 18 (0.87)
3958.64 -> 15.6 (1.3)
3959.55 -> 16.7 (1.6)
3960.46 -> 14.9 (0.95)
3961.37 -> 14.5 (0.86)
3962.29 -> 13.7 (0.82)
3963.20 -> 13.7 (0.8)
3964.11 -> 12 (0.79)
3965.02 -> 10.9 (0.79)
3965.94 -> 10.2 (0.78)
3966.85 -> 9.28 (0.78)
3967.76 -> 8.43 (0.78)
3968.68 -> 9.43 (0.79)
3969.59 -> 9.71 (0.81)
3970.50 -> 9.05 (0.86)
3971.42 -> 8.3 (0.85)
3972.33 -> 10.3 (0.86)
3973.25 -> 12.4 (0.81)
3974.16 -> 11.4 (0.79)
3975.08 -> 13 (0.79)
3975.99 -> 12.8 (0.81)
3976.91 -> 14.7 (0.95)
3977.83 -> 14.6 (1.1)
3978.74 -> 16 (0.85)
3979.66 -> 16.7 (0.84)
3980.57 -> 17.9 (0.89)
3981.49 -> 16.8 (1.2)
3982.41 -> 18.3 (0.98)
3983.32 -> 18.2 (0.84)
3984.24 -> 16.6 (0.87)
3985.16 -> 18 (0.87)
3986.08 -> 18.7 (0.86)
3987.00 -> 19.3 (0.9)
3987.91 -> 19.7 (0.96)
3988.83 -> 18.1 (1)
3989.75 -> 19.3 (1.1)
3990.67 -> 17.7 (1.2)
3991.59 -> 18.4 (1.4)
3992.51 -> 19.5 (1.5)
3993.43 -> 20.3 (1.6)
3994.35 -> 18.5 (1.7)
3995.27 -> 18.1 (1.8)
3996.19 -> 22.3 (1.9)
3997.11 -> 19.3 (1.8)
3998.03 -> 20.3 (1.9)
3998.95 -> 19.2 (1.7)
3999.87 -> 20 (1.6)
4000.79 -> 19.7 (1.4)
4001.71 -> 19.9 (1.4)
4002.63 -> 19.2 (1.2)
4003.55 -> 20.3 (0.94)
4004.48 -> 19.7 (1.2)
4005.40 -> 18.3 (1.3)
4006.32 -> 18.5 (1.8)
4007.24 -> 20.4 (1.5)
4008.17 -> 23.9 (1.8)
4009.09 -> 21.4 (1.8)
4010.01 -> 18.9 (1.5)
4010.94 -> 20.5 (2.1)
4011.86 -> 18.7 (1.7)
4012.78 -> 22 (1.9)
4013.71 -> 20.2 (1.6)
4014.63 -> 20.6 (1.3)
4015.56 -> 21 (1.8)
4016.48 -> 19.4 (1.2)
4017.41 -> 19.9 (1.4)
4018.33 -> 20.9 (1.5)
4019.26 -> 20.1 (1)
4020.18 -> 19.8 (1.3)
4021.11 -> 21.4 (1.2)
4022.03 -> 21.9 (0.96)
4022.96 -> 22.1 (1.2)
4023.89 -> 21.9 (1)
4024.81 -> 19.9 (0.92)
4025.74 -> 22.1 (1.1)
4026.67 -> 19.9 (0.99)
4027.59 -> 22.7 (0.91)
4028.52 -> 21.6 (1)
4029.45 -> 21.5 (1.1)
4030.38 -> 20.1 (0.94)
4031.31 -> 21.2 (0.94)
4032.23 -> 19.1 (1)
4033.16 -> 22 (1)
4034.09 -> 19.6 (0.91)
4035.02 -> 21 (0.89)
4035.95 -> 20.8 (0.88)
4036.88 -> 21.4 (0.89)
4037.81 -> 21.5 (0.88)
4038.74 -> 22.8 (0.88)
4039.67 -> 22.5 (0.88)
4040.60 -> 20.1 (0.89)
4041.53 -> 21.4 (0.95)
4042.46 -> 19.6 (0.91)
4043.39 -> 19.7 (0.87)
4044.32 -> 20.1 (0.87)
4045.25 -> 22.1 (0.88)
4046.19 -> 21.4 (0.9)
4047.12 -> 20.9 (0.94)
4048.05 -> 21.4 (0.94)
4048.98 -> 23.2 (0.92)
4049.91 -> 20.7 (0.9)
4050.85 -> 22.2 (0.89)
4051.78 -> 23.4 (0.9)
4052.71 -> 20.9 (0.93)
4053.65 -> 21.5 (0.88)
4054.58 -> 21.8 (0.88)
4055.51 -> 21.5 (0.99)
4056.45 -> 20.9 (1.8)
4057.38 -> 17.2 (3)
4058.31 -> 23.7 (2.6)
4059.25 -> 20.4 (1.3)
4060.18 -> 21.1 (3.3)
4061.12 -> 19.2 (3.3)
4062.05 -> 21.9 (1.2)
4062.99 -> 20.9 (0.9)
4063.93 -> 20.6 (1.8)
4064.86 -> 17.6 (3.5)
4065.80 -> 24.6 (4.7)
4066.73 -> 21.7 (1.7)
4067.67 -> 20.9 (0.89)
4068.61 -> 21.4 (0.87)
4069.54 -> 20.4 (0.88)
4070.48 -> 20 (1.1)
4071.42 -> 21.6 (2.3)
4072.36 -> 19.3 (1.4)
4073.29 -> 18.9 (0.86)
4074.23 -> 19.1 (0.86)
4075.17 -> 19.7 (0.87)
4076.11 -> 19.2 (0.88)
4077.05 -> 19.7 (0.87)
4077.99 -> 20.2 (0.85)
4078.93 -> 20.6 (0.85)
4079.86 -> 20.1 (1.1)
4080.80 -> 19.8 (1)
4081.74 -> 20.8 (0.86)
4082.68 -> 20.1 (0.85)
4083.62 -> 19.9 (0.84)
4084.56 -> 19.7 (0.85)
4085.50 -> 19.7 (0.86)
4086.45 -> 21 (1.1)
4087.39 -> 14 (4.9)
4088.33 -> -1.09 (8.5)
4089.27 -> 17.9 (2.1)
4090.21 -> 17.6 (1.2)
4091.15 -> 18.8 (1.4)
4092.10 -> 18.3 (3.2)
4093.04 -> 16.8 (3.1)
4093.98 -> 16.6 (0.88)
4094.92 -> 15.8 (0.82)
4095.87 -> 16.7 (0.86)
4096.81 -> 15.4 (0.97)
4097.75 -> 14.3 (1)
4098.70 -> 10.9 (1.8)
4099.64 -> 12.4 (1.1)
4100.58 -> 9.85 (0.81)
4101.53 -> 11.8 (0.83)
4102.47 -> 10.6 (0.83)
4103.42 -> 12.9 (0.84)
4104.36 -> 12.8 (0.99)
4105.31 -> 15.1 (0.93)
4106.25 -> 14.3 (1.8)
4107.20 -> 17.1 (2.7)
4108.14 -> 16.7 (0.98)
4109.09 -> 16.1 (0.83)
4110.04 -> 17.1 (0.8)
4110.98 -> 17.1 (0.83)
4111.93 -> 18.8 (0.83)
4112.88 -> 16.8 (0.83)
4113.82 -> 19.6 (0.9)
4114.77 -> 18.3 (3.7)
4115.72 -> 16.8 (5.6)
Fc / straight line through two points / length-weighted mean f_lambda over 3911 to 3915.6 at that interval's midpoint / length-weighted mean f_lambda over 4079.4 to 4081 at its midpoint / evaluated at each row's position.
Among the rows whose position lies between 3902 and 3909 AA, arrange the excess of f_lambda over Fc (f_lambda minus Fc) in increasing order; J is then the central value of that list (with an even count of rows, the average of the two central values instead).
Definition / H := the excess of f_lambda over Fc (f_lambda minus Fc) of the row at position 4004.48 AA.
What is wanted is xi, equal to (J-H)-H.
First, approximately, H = 0.1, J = -1.04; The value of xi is -1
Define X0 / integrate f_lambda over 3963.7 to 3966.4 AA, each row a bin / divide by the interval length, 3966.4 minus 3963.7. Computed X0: 11.0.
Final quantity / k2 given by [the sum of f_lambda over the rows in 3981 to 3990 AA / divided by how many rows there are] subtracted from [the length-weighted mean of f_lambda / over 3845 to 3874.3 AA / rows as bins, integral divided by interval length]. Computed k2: -0.8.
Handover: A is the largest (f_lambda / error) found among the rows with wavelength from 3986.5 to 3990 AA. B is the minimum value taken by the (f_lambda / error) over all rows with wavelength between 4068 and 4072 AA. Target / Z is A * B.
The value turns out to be 201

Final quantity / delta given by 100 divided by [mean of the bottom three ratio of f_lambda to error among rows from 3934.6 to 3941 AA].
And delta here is 10.2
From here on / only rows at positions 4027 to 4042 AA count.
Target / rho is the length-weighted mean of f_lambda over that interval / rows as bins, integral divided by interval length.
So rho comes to 21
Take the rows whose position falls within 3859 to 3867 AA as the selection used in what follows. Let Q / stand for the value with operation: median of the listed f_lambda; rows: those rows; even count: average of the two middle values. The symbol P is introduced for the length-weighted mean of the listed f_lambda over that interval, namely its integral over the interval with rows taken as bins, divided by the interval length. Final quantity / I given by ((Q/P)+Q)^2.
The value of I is 365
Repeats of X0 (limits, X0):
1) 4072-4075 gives 19.2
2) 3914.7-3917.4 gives 18.1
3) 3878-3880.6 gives 15.8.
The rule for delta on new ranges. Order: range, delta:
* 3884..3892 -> 21.8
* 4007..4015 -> 9.3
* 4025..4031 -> 5.0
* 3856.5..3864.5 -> 7.7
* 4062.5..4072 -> 15.3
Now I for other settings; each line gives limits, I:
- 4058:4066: 480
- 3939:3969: 345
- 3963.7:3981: 153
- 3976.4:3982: 302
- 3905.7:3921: 408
